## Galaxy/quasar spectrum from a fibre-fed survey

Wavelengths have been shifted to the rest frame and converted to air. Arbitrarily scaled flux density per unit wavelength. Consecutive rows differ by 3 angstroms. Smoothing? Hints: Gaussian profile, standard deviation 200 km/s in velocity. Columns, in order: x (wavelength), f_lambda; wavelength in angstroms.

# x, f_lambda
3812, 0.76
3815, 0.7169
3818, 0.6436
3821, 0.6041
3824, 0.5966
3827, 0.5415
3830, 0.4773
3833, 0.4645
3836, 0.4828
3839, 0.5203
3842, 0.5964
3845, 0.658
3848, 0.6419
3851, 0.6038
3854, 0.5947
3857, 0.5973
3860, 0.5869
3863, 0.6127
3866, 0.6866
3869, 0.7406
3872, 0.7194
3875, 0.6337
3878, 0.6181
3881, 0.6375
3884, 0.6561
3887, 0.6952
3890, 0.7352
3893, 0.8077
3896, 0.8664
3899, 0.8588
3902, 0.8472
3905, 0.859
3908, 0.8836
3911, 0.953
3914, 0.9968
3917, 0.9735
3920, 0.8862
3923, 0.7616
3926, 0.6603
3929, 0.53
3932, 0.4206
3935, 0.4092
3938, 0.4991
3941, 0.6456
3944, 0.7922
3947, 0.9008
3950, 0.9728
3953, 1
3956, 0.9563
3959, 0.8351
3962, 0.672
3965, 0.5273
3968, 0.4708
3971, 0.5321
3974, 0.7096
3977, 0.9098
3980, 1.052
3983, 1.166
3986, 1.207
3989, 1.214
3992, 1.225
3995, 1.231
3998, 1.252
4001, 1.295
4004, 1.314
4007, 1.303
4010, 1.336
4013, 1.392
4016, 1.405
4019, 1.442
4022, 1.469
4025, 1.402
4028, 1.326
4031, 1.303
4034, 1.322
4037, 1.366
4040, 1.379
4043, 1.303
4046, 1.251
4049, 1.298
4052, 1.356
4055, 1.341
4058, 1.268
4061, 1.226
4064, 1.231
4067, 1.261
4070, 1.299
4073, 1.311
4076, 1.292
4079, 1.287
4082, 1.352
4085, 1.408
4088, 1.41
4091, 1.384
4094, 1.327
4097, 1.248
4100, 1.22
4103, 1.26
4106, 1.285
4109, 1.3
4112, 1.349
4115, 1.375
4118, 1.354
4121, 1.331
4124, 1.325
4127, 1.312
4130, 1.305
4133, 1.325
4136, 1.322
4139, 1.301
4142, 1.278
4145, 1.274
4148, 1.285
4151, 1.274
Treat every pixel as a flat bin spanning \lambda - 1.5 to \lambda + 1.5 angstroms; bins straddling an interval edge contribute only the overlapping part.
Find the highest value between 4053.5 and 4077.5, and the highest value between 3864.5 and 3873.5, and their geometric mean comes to 1.0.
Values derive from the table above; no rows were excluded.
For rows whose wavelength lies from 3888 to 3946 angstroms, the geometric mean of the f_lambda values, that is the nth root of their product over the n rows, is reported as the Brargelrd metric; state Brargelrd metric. 0.7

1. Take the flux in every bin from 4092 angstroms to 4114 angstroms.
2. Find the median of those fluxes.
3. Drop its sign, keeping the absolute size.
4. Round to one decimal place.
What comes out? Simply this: 1.3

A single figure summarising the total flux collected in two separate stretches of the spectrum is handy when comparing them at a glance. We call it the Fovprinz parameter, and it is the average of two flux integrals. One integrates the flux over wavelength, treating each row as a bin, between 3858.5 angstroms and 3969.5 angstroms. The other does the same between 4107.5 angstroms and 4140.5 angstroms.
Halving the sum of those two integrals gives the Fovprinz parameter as 63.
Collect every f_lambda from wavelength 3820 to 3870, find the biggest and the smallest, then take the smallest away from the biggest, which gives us 0.28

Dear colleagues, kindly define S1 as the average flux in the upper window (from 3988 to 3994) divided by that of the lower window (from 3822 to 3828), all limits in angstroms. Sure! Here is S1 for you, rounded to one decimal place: 2.1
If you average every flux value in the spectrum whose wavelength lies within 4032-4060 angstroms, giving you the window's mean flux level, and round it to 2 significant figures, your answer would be 1.3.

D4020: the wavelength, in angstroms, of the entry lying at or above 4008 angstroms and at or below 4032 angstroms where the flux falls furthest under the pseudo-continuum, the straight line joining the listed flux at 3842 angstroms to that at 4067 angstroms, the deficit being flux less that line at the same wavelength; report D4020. 4031 angstroms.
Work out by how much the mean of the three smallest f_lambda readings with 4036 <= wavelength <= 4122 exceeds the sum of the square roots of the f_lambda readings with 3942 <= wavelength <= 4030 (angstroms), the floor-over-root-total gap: -28.6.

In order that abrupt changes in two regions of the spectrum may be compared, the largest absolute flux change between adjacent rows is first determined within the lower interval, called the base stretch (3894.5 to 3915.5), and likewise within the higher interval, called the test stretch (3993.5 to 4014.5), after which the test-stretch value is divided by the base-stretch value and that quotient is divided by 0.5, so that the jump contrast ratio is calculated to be 1.61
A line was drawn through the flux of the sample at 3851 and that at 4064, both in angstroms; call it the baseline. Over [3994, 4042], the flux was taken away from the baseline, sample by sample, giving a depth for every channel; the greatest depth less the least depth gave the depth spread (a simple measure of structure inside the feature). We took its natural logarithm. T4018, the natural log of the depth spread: -1.6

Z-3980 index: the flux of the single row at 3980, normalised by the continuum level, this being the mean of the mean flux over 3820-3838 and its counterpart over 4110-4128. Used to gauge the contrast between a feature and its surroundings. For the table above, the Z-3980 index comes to 1.1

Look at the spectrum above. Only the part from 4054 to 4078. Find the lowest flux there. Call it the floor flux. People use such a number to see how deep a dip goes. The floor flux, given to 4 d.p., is 1.2260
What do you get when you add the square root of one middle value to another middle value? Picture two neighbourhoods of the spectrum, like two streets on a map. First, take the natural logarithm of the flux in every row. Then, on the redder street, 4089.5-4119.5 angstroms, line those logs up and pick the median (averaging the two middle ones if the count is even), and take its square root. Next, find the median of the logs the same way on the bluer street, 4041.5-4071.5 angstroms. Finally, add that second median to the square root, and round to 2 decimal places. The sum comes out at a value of 0.77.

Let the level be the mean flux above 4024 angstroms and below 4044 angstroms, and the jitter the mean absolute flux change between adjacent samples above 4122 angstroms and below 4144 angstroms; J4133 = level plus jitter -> 1.36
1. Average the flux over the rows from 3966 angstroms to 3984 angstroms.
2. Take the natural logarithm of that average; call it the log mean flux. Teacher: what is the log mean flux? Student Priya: -0.2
